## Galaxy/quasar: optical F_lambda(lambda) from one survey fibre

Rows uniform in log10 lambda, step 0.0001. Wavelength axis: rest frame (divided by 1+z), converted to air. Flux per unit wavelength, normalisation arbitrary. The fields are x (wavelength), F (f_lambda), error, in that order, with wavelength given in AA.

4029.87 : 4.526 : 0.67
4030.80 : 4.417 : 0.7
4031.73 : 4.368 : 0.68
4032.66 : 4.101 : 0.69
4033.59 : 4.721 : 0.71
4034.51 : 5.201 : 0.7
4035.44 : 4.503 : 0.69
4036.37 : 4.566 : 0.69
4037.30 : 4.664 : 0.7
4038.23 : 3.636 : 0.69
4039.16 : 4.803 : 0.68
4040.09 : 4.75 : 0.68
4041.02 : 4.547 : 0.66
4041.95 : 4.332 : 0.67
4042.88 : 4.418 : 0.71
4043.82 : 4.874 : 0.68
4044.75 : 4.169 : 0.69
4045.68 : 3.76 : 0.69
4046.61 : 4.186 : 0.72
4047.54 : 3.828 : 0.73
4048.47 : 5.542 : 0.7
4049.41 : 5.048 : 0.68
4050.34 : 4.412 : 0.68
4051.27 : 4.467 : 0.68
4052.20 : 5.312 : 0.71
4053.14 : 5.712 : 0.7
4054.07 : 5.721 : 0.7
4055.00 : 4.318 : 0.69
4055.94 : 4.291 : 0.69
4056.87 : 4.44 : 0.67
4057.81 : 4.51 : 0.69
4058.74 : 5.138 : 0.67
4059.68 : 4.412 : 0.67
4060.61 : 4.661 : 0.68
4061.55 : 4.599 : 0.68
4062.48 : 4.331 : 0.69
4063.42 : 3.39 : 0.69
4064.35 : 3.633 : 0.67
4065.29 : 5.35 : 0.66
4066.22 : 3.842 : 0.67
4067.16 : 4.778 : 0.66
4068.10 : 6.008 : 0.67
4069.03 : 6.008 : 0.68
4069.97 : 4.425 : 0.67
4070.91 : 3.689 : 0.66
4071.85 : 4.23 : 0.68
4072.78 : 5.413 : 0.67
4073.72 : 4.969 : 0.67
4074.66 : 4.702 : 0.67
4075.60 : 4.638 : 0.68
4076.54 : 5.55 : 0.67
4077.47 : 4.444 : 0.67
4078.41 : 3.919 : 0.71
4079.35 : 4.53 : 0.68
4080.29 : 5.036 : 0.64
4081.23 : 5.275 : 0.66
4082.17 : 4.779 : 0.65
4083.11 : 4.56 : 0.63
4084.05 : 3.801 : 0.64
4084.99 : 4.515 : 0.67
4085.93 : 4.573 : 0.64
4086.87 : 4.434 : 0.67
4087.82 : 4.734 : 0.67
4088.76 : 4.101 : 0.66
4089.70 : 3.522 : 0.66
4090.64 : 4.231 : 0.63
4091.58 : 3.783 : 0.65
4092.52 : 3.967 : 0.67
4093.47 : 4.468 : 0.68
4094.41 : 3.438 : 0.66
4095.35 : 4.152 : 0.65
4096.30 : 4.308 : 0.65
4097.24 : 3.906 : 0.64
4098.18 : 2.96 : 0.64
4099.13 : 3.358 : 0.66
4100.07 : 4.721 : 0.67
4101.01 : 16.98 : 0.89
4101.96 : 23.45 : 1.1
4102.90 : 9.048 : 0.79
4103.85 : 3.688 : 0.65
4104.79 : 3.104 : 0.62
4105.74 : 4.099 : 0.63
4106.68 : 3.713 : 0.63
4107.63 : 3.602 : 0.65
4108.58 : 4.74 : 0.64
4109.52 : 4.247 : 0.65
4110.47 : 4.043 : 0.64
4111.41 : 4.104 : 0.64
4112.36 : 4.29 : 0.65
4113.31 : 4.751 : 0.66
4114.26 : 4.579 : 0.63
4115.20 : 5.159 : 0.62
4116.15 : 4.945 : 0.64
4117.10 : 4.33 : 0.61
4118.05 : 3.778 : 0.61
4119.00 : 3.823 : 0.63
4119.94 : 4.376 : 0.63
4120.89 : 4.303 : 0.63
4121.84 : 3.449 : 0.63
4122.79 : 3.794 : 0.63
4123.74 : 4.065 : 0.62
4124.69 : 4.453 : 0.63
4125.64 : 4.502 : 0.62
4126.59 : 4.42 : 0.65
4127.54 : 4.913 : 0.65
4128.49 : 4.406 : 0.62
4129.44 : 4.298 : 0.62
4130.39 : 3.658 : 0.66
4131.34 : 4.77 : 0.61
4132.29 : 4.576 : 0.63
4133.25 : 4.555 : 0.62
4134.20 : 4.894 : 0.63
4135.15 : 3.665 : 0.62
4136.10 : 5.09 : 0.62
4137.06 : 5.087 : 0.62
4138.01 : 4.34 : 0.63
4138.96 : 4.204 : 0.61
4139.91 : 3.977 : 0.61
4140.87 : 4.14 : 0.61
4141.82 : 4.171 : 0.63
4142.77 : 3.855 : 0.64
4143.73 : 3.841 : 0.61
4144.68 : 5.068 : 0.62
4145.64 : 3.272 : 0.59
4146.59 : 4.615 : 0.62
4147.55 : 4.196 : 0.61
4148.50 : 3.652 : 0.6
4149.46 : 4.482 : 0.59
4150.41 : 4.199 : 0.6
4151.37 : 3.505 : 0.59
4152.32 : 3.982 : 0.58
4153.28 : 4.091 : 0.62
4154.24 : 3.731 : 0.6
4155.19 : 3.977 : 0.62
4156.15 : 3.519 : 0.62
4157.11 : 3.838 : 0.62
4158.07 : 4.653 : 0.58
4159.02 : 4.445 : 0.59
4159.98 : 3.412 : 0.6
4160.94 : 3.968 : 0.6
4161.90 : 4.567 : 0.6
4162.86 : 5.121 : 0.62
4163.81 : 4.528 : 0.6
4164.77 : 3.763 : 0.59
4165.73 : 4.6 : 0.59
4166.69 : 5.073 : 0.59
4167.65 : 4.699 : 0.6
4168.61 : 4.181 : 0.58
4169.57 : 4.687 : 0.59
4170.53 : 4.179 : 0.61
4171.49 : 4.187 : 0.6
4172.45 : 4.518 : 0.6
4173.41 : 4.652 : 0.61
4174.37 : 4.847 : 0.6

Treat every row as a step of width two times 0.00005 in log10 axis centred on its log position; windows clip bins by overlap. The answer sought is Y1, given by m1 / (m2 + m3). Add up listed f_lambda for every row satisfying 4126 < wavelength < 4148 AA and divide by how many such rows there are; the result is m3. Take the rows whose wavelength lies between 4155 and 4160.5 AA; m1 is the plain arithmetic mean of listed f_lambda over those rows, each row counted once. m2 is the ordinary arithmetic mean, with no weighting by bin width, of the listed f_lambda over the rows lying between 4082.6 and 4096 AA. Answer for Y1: 0.47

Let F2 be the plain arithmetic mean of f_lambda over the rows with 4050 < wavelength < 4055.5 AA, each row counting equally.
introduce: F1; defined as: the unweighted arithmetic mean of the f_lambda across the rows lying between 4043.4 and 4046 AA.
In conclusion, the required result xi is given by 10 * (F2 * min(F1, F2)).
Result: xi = 213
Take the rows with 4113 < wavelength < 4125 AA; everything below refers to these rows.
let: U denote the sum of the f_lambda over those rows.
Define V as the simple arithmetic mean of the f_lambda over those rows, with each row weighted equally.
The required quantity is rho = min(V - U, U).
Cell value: -52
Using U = 56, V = 4.3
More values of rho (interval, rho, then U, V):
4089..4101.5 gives -59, 64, 4.9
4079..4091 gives -54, 58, 4.5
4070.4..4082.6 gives -56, 61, 4.7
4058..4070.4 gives -56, 61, 4.7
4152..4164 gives -50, 54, 4.1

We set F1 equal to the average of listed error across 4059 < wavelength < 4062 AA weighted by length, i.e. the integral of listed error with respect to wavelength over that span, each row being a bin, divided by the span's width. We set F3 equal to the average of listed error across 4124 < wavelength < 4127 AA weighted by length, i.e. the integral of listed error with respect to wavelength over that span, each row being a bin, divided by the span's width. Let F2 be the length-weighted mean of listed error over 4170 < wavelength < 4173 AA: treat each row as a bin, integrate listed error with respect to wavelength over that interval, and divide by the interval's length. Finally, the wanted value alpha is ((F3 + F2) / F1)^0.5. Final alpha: 1.35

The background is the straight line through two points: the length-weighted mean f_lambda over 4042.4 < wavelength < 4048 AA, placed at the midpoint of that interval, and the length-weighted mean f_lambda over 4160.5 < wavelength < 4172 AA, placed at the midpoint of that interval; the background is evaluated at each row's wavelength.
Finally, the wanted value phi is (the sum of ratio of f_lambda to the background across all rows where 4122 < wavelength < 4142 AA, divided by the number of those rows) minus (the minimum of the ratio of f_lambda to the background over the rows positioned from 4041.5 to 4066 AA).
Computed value 0.20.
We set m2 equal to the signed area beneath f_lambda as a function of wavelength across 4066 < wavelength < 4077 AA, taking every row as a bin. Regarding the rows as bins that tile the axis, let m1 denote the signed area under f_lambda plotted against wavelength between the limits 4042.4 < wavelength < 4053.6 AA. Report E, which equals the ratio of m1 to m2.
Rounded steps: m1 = 52.0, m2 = 54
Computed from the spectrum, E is 0.97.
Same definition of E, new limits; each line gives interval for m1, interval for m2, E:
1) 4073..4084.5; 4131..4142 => 1.10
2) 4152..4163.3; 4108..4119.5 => 0.92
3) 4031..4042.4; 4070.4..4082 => 0.94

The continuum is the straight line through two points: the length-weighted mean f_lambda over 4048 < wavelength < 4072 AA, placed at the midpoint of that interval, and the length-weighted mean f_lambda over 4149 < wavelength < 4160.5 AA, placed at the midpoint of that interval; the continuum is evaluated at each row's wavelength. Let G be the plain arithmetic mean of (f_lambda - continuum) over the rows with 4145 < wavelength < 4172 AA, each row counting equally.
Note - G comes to 0.23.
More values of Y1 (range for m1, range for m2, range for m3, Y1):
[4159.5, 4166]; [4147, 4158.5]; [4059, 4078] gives 0.50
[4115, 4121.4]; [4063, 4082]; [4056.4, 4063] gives 0.47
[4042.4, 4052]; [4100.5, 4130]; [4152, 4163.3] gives 0.47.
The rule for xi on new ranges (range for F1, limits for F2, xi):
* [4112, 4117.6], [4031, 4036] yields 210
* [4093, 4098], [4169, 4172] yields 176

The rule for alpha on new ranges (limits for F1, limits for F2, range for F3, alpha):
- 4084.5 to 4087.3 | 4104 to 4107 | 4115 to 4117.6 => 1.38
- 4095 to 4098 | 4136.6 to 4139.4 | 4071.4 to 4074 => 1.42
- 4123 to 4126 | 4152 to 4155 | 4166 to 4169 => 1.38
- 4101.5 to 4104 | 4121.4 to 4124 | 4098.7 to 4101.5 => 1.25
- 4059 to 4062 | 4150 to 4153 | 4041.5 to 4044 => 1.38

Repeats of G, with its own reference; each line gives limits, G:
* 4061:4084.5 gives 0.03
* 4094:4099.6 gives -0.74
